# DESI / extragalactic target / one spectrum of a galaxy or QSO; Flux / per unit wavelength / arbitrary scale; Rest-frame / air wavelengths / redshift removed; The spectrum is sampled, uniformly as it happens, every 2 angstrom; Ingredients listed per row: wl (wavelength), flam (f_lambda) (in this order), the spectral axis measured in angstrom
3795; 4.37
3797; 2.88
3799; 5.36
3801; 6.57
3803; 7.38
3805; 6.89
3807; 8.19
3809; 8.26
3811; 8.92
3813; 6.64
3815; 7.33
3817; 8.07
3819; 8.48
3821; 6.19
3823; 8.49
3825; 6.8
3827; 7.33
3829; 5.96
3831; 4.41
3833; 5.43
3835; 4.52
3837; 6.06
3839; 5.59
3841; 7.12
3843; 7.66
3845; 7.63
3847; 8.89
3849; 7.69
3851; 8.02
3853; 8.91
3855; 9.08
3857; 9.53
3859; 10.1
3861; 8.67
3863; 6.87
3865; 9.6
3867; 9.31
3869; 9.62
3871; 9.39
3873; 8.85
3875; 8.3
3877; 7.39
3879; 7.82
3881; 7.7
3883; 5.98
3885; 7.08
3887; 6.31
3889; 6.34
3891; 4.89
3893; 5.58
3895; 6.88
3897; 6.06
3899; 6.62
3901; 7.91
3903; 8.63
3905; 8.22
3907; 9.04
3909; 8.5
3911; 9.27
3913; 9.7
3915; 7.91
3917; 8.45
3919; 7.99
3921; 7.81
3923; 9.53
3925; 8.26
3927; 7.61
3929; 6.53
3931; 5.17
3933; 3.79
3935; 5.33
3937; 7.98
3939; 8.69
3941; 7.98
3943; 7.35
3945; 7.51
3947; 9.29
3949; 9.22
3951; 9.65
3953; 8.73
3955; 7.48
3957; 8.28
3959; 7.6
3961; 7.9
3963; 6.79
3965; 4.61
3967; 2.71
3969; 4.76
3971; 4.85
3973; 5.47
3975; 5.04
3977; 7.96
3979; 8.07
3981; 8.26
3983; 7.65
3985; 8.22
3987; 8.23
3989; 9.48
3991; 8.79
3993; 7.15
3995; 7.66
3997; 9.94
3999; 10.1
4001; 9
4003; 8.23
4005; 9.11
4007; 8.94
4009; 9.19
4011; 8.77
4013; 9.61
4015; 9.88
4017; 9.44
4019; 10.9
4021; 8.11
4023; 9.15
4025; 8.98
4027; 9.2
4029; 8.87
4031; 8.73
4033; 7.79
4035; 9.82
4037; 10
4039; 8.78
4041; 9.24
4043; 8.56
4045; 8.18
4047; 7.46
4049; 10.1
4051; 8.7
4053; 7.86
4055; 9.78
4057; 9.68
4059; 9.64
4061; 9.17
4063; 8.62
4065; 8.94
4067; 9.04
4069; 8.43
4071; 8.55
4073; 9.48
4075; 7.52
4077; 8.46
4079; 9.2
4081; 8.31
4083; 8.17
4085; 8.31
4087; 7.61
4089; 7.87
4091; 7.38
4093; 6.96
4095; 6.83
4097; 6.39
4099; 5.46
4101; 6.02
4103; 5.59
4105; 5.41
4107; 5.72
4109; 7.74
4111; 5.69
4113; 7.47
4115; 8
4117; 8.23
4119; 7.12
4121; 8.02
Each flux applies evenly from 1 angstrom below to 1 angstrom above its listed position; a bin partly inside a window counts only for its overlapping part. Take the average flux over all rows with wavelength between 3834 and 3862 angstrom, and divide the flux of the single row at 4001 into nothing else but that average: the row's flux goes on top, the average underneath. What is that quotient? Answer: 1.15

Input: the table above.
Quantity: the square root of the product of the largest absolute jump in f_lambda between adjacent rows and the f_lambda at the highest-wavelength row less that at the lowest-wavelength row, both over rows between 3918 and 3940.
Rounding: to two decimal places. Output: 1.36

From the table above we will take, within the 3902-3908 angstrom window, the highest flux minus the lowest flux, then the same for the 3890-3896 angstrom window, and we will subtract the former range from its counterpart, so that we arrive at 1.2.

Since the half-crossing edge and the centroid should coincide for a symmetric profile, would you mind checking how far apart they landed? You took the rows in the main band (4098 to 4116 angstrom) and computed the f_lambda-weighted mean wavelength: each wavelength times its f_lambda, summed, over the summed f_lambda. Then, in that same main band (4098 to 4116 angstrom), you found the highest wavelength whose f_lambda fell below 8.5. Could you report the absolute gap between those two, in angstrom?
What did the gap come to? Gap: 7.4 angstrom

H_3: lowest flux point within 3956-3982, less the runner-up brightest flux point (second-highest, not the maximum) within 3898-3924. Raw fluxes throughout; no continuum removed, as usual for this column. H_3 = -6.8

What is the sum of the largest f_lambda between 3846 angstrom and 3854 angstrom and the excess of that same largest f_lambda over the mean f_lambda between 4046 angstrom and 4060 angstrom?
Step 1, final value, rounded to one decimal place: 8.8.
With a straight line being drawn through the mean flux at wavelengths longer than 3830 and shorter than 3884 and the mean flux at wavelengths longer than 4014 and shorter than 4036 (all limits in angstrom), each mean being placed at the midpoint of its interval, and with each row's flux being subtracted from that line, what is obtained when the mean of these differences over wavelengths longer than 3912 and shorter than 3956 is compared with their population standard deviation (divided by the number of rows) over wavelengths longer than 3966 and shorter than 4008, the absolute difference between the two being 1.2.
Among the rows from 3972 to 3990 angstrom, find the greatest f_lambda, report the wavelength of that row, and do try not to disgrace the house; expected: 3989 angstrom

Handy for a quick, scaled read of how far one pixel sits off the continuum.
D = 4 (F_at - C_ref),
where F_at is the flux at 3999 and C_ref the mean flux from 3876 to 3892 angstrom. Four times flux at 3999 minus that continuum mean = 14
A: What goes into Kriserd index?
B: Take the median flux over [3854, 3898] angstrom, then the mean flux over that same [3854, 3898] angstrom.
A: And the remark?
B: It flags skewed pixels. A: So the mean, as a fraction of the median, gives 1.004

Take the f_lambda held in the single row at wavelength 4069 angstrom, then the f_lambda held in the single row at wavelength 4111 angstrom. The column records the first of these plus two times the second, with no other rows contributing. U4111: 19.8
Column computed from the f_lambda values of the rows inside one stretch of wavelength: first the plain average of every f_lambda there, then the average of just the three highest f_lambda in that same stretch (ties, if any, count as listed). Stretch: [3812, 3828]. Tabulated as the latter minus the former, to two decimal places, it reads 0.93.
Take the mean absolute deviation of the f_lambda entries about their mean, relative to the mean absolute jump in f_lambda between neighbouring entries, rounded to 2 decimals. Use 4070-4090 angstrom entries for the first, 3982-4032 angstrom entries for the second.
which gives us 0.60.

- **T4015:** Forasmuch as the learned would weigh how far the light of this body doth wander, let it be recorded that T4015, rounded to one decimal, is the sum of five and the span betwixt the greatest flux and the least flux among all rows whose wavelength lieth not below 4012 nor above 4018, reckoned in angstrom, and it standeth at 5.4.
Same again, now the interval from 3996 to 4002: 6.1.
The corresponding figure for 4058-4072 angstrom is 6.2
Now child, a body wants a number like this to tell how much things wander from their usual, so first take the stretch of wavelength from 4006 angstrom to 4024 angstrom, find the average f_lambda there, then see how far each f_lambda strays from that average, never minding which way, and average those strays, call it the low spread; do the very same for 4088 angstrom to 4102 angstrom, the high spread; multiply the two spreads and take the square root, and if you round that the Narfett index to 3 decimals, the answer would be 0.596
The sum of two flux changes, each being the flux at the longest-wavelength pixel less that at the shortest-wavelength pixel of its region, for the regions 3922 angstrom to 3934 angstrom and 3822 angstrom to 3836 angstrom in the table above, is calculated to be -9.7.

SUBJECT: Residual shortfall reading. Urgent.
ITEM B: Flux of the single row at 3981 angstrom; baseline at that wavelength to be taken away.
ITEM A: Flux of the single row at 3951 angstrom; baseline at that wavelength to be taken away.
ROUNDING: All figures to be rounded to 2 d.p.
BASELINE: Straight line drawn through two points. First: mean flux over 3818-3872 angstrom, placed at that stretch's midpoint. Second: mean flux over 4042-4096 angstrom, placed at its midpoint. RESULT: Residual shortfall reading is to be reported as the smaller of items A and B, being 0.10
